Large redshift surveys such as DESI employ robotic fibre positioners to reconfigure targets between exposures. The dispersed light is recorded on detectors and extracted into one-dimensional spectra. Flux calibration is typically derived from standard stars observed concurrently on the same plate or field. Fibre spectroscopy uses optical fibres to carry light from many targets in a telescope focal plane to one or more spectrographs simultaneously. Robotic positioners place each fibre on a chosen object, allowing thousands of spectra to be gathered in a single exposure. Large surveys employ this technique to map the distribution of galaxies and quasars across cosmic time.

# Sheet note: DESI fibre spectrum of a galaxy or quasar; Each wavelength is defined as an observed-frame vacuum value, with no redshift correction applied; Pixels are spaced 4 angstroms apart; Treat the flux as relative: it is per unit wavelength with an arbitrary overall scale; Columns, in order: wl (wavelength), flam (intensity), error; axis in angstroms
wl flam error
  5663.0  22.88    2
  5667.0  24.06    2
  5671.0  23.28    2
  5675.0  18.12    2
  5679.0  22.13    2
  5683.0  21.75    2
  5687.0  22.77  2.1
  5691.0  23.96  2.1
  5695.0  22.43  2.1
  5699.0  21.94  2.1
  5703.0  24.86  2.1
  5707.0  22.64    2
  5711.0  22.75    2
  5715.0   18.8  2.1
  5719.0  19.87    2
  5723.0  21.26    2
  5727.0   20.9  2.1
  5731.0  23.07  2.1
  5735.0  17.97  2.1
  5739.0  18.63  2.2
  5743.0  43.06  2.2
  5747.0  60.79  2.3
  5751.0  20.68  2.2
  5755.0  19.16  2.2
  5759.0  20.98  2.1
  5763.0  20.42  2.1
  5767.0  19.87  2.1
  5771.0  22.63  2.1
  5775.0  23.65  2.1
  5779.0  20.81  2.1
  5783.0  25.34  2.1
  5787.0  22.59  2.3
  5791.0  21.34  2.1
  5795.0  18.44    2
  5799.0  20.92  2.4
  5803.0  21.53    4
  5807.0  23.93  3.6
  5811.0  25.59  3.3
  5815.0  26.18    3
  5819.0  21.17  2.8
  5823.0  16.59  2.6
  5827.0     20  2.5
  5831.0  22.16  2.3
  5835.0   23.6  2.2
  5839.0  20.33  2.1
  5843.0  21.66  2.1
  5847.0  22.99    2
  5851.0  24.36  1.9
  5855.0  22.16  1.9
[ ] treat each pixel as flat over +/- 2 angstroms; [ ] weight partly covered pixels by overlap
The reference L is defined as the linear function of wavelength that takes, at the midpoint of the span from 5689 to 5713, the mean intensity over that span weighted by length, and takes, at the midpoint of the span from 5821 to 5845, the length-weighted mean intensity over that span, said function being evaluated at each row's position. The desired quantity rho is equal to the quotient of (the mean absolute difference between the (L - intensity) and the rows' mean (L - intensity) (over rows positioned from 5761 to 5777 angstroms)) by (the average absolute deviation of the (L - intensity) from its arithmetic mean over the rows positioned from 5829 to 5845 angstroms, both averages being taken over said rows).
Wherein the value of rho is 1.8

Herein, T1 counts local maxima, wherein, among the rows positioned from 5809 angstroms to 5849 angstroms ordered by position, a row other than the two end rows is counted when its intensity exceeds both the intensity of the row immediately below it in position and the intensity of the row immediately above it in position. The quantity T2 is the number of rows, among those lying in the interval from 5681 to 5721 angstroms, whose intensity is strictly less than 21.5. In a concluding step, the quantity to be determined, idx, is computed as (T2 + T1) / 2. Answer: 2.0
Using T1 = 2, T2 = 2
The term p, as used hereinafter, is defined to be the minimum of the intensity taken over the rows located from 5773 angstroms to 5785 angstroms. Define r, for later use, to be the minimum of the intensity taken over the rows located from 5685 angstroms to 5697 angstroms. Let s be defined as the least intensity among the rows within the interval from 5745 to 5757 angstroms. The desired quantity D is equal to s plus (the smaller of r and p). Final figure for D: 40.0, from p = 20.81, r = 22.43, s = 19.16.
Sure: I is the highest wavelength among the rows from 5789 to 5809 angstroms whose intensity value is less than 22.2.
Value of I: 5803.0 angstroms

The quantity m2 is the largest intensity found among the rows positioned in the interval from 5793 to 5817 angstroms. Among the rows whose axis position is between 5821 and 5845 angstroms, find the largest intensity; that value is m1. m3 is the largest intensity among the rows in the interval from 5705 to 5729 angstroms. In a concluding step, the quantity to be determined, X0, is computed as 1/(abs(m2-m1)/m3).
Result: 9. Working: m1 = 23.6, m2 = 26.18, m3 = 22.75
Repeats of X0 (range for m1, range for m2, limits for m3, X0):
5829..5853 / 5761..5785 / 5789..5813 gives 26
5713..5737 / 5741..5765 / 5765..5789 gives 1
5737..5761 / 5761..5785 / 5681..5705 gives 1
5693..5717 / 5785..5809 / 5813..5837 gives 28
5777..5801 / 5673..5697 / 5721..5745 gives 31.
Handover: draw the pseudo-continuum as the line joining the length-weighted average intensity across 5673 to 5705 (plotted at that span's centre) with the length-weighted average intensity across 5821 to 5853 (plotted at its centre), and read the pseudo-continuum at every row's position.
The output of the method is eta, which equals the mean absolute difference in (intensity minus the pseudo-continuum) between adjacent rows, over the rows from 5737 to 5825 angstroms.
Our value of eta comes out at 6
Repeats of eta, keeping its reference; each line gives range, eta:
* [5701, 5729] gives 2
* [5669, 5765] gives 5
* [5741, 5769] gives 10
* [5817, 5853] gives 2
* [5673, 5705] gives 2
